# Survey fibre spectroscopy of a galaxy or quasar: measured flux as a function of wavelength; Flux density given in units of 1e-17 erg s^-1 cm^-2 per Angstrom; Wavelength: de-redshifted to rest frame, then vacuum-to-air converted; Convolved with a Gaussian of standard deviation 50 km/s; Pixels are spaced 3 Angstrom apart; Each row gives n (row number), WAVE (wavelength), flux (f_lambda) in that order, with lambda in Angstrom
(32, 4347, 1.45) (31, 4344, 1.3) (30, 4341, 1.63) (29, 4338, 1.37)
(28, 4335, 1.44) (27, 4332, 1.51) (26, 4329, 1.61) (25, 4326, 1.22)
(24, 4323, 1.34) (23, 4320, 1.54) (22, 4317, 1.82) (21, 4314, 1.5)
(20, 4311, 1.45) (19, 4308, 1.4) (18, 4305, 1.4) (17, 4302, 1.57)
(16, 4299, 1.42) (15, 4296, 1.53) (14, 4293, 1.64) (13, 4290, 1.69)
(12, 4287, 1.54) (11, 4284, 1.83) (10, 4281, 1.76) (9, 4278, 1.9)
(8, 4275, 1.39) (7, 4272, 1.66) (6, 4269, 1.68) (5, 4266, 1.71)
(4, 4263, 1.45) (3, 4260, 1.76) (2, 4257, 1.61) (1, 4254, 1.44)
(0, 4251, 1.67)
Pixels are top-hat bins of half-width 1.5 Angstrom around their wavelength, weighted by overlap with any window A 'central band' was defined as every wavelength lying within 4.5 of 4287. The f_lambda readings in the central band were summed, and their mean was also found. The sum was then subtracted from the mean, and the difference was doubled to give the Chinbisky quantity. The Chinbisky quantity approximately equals -6.7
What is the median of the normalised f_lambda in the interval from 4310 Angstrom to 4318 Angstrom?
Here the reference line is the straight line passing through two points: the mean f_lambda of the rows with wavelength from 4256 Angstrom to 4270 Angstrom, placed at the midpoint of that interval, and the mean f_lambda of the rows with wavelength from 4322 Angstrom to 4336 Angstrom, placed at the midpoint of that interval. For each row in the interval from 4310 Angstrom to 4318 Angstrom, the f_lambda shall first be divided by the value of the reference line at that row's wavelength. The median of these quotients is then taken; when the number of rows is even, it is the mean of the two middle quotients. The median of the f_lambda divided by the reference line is 1.02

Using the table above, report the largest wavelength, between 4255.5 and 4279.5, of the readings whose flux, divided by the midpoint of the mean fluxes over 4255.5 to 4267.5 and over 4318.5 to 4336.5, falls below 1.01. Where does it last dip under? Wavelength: 4275 Angstrom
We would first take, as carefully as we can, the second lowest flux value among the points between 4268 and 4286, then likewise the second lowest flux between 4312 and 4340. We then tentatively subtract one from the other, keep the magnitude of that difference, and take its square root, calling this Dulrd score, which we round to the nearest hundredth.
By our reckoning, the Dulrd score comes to 0.57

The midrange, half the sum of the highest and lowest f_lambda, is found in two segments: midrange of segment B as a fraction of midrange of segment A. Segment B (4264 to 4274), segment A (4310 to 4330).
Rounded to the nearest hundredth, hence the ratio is 1.11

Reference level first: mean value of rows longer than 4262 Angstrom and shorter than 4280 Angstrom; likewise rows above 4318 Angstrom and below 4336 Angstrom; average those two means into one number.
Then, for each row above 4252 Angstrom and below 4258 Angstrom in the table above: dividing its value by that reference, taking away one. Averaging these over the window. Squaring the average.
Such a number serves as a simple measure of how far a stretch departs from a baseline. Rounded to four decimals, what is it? 0.0001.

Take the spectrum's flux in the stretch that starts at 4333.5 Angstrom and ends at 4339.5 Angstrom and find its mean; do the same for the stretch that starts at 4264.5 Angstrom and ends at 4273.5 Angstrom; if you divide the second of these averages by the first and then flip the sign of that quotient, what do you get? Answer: -1.20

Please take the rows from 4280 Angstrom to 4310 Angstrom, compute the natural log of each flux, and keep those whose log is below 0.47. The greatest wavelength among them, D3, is 4308 Angstrom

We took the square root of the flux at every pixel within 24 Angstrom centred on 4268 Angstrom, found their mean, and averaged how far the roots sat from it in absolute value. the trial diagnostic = 0.048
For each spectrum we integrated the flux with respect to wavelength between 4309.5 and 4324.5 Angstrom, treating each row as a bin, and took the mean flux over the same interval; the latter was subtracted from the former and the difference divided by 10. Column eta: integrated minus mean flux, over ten 2.14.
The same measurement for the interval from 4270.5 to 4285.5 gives 2.39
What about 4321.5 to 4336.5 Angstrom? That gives 1.99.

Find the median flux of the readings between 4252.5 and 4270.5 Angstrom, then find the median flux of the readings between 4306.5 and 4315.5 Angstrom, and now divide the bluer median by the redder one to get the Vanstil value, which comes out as 1.13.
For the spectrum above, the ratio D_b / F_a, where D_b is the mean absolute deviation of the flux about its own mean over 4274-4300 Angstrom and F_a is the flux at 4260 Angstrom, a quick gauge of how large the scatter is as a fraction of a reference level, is 0.082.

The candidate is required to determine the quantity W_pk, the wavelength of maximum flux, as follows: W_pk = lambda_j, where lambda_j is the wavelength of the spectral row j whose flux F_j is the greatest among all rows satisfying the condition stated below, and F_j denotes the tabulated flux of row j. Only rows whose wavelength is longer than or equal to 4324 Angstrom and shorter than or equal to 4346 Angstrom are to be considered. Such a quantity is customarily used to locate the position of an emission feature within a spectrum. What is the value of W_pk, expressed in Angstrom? 4341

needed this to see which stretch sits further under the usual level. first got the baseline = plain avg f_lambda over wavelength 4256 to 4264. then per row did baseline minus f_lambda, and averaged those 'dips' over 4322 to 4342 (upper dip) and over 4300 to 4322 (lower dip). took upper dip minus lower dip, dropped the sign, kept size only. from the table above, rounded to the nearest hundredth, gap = 0.08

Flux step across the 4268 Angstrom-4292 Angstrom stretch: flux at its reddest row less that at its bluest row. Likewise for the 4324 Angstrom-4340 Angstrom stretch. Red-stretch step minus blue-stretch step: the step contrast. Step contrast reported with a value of 0.14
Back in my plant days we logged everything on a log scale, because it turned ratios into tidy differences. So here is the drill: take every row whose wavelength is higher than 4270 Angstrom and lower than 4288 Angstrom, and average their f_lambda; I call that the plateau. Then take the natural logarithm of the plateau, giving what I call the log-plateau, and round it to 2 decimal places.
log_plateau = 0.52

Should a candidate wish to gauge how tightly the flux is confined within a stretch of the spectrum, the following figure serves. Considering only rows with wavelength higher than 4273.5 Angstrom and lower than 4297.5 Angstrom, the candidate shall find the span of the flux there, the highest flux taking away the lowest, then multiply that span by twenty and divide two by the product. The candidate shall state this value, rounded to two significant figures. 0.20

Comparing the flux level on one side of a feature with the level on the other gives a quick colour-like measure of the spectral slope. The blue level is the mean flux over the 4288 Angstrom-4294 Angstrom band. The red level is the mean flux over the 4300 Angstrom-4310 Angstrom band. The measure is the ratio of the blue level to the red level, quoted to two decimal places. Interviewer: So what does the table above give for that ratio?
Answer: 1.14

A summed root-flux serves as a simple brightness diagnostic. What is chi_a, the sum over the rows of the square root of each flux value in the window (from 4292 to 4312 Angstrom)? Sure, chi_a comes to 8.5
